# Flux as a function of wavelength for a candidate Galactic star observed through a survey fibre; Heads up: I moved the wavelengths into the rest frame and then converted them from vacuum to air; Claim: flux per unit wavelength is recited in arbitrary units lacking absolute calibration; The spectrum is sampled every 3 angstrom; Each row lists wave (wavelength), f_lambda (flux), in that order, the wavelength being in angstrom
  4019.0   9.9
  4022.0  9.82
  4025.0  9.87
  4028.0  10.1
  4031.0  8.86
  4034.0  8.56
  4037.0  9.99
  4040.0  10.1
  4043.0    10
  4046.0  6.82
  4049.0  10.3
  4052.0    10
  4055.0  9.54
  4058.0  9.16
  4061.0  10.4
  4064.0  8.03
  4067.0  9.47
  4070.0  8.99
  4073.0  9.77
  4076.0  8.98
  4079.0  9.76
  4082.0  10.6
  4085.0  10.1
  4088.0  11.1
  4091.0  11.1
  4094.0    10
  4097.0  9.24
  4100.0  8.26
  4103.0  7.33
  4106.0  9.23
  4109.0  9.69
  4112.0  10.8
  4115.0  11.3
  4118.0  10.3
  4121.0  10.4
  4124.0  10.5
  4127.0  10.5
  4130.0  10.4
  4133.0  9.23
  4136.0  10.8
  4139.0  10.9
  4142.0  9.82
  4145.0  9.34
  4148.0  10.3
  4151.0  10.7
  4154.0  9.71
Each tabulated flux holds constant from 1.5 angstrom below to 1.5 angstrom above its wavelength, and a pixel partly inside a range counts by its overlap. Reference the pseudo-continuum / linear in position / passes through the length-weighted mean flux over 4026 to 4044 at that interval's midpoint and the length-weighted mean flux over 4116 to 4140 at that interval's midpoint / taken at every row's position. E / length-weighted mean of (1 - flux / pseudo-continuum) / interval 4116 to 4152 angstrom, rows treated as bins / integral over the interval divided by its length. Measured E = 0.016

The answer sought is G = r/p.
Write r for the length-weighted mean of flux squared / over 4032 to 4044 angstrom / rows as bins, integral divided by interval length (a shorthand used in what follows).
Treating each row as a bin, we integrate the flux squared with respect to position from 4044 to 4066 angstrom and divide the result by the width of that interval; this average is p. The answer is 1.08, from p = 86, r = 93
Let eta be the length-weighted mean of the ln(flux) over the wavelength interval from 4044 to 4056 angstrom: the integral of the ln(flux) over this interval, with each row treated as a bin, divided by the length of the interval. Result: 2.20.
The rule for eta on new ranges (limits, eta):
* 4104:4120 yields 2.32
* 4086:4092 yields 2.40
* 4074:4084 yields 2.28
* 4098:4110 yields 2.15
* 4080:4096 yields 2.35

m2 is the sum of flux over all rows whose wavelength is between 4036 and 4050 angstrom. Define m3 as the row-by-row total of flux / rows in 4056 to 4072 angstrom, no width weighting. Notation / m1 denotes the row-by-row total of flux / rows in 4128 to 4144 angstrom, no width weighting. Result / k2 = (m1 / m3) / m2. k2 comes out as 0.0235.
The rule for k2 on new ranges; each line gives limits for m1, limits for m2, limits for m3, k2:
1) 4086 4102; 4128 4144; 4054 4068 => 0.0209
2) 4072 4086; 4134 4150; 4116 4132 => 0.0185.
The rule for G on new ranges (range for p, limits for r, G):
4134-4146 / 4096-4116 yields 0.85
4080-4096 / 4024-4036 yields 0.79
